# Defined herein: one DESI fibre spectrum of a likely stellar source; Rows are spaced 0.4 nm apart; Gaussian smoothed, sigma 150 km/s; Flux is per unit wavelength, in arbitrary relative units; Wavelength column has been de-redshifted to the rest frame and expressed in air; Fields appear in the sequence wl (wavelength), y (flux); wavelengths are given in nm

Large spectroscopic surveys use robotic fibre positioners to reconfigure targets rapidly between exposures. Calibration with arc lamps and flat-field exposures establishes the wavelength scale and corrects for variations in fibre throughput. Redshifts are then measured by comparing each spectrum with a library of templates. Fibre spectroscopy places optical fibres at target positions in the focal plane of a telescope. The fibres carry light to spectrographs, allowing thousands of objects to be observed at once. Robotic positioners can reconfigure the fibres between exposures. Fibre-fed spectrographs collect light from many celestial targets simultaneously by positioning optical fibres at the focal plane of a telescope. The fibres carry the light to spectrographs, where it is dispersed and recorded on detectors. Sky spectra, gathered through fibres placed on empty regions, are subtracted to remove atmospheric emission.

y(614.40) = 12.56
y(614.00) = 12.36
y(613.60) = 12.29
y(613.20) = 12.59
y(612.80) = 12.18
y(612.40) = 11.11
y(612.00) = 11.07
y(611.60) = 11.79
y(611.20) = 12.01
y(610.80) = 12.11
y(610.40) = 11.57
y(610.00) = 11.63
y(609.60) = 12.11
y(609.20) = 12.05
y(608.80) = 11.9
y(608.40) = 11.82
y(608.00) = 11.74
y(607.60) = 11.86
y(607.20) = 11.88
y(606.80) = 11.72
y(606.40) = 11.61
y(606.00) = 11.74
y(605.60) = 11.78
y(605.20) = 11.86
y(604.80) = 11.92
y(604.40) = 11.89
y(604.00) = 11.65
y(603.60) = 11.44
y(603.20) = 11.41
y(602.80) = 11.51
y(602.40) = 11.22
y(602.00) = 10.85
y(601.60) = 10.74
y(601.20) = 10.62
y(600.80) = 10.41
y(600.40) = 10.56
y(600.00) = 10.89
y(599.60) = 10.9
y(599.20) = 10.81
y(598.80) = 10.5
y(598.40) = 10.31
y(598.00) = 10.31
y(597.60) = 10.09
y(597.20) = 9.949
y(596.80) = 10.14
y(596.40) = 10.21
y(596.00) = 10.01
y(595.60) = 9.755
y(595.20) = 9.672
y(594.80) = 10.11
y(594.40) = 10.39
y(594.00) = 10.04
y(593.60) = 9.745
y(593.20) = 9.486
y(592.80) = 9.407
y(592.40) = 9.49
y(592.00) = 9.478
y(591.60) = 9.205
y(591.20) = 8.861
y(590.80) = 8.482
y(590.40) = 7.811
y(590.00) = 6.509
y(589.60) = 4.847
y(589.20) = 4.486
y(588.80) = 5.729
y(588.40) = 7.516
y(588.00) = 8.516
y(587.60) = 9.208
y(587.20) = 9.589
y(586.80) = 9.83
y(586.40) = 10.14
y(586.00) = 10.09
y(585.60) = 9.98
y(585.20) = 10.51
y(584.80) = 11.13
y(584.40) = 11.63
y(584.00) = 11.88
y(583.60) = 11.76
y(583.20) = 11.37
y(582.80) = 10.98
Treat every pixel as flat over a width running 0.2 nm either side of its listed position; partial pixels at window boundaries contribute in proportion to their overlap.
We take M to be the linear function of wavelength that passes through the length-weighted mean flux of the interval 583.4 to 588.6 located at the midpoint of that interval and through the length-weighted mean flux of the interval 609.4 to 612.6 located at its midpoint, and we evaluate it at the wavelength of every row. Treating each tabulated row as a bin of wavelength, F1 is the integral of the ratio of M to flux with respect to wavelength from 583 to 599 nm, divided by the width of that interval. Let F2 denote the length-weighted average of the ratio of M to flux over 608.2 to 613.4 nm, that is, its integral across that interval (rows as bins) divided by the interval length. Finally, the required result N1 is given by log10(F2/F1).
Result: -0.07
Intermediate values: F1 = 1.16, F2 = 0.99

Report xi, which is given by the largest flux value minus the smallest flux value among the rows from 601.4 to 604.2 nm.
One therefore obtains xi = 0.91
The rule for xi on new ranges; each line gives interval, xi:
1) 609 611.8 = 0.54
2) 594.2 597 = 0.72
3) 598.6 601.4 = 0.49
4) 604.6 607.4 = 0.31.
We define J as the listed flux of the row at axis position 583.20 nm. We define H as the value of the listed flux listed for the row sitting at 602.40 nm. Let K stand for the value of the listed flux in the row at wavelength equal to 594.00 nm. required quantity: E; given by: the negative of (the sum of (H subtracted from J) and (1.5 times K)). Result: -15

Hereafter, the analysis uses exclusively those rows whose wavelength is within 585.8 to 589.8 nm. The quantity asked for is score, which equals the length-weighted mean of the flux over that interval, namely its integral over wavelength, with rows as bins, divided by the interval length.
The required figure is 8.0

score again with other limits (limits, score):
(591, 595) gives 9.6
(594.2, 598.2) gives 10.1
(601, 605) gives 11.3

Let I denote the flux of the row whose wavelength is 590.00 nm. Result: 6.509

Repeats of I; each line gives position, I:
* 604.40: 11.89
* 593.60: 9.745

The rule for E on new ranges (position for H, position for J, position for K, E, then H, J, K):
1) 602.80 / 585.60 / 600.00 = -15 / 11.51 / 9.98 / 10.89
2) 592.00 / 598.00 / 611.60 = -19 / 9.478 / 10.31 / 11.79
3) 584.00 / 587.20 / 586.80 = -12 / 11.88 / 9.589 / 9.83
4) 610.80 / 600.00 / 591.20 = -12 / 12.11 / 10.89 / 8.861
